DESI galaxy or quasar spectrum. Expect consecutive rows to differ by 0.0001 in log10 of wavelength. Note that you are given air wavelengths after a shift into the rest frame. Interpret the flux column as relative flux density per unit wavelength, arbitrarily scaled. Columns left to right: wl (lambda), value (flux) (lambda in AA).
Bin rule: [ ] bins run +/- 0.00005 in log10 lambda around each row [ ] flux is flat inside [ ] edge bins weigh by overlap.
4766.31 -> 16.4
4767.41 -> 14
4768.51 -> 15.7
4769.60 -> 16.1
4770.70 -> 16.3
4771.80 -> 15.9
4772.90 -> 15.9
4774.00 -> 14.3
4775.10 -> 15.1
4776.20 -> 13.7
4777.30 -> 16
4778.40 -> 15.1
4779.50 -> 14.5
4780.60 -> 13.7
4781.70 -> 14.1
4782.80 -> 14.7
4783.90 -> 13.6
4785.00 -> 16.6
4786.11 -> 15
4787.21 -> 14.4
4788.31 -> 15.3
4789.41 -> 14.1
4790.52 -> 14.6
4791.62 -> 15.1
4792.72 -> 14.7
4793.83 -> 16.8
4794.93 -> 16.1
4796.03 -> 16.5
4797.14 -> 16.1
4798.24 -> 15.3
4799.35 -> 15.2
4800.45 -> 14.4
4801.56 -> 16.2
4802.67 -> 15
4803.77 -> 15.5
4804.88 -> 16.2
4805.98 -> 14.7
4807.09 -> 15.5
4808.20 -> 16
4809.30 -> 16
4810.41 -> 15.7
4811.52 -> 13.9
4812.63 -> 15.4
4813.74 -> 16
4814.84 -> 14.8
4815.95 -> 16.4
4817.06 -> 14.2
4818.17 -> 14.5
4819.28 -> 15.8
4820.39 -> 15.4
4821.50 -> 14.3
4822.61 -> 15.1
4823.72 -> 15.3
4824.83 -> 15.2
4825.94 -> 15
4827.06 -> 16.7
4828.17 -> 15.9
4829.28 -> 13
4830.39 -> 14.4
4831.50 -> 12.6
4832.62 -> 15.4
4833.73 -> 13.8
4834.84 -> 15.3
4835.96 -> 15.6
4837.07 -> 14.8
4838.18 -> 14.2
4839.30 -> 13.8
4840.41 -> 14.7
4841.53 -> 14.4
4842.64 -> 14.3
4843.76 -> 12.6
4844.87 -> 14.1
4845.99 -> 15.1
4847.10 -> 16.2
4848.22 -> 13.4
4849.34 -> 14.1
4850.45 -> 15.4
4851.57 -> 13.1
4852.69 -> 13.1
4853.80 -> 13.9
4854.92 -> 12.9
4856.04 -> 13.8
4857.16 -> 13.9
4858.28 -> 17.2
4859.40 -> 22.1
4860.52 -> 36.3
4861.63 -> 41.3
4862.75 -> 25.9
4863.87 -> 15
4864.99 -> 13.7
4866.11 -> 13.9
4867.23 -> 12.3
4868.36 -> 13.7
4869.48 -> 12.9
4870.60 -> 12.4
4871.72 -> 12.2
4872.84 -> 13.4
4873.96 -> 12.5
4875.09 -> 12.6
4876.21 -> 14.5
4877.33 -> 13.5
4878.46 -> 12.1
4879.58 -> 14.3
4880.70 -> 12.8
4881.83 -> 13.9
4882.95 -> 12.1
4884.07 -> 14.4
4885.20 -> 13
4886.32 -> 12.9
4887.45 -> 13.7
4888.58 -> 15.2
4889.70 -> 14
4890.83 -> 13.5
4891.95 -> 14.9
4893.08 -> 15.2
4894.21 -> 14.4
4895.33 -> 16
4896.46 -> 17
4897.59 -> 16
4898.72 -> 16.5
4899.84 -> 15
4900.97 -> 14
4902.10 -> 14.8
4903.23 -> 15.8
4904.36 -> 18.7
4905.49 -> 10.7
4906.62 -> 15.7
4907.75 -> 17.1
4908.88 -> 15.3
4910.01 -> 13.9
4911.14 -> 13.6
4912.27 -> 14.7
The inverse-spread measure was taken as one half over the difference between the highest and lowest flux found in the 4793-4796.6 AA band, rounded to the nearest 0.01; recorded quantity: 0.71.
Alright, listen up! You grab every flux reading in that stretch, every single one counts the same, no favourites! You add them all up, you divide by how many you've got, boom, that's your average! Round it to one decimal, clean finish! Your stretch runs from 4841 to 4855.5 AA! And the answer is 14.0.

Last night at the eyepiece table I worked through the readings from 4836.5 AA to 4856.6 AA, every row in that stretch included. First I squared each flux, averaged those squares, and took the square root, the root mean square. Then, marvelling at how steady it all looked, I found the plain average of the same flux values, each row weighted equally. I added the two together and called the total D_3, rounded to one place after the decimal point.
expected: 28.2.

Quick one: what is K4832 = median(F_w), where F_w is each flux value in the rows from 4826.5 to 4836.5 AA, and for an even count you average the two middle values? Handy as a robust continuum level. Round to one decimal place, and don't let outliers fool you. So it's 15.3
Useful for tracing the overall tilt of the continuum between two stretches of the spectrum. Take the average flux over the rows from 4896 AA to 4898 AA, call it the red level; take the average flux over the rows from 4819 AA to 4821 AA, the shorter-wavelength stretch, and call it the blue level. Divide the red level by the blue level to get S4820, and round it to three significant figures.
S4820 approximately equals 1.06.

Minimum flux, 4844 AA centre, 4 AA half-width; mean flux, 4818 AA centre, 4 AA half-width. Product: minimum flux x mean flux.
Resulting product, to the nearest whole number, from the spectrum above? 190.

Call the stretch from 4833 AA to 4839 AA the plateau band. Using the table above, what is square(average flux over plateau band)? 217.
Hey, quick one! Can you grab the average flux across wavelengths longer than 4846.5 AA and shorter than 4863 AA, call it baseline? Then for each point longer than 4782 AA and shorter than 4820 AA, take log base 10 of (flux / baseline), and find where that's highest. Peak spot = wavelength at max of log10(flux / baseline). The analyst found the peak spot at 4793.83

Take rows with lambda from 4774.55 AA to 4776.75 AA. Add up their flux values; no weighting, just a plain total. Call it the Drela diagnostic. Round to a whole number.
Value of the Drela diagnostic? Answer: 29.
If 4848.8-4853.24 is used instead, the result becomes 56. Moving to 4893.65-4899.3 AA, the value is 80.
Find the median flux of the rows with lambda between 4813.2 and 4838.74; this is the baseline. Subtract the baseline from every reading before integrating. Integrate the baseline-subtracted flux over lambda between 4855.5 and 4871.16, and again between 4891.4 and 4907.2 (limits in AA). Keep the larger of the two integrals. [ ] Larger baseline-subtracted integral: 59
